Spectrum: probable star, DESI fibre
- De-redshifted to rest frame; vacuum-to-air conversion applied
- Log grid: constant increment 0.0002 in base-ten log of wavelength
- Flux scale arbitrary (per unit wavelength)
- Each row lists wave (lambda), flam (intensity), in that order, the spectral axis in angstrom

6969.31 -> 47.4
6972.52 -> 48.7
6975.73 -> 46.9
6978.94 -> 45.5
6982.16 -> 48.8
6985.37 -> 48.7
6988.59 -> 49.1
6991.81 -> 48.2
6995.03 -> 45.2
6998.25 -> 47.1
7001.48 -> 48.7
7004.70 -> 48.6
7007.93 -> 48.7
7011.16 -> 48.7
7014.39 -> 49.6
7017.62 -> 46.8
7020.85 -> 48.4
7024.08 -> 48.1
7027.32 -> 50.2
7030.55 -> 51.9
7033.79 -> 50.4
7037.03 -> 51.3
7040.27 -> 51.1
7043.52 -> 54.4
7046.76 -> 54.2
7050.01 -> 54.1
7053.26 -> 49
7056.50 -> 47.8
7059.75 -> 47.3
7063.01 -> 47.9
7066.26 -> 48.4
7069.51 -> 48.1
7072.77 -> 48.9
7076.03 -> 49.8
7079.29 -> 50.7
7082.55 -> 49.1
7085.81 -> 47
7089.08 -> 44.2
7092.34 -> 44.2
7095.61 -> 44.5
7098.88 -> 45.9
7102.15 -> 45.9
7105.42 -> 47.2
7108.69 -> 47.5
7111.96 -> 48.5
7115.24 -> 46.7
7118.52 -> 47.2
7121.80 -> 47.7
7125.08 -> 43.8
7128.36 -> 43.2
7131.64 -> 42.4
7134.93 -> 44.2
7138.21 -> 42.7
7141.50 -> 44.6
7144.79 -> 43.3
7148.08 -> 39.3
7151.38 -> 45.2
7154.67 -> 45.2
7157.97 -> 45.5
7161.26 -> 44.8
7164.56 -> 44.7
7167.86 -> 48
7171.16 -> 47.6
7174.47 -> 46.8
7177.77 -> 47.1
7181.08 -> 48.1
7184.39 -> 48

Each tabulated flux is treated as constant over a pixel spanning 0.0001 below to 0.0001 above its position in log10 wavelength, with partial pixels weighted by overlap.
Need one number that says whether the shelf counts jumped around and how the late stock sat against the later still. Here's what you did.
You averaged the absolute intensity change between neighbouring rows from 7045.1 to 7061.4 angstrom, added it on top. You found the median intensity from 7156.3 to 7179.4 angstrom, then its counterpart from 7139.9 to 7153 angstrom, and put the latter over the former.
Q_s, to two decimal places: 2.66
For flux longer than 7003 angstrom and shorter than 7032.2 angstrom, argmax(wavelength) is 7030.55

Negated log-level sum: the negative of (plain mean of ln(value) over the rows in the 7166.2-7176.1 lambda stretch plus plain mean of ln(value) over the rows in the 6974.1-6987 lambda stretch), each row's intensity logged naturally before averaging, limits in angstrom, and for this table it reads -7.72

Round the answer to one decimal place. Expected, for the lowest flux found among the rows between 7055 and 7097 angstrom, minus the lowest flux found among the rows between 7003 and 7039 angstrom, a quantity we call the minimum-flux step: -2.6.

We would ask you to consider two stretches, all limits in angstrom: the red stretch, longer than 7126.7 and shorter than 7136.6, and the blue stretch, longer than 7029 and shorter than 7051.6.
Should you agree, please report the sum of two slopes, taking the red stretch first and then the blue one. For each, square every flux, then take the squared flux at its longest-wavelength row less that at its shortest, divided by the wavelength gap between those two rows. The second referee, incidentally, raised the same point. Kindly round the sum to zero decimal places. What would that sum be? 25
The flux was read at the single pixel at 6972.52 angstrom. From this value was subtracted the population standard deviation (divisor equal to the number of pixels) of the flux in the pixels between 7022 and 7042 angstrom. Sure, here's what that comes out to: 47.5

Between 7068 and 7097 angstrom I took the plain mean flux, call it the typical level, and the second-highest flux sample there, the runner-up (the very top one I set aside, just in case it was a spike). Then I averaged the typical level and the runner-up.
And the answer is 48.6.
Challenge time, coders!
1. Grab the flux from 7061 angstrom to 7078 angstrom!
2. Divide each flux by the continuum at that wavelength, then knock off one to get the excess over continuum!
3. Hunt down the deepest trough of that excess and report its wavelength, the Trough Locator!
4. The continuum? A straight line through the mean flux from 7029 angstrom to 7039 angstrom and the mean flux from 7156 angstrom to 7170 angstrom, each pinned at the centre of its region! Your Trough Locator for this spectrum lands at 7063.01 angstrom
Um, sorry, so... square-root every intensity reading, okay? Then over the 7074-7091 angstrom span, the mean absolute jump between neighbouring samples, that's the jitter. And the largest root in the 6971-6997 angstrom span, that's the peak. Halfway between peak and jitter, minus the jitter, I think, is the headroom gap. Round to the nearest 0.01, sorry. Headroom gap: 3.44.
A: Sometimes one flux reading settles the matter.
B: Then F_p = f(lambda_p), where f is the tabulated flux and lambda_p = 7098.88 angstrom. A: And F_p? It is 45.9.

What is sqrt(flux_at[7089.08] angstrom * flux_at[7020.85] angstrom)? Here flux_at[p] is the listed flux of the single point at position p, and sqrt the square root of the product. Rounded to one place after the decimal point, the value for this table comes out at 46.3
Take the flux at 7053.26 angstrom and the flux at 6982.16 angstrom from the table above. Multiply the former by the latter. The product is 2391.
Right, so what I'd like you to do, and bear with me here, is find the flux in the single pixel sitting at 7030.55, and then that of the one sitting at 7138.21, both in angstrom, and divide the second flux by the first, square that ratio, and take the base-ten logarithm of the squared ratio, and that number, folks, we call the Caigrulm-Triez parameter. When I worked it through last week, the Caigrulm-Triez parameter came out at -0.17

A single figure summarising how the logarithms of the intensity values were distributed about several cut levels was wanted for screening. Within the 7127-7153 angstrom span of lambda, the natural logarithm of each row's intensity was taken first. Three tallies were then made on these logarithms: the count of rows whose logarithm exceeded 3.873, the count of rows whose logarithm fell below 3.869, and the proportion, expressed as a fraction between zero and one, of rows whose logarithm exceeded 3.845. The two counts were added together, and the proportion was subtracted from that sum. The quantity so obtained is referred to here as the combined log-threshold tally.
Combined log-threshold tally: 8.0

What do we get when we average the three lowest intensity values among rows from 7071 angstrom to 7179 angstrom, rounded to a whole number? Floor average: 41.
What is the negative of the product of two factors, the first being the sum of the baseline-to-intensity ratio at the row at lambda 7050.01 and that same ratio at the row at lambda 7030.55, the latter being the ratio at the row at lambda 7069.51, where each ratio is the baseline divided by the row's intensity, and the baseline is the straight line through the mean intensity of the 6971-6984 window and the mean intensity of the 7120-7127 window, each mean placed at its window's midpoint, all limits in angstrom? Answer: -1.70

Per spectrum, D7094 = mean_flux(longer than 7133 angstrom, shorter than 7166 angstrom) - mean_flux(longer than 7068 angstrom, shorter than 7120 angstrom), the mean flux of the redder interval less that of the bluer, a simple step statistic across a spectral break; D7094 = -3.3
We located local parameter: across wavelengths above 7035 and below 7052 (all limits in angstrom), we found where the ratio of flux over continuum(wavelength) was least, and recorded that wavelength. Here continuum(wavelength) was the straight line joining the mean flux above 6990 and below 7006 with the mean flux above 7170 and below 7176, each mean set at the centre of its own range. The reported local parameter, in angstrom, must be 7040.27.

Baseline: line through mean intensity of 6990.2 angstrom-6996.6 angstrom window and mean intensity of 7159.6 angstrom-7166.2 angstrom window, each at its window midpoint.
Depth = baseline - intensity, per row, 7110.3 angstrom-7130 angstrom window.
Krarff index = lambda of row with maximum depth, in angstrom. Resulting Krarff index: 7128.36 angstrom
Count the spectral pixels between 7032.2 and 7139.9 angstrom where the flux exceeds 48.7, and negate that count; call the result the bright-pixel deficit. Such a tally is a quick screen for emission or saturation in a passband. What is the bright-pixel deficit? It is -11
